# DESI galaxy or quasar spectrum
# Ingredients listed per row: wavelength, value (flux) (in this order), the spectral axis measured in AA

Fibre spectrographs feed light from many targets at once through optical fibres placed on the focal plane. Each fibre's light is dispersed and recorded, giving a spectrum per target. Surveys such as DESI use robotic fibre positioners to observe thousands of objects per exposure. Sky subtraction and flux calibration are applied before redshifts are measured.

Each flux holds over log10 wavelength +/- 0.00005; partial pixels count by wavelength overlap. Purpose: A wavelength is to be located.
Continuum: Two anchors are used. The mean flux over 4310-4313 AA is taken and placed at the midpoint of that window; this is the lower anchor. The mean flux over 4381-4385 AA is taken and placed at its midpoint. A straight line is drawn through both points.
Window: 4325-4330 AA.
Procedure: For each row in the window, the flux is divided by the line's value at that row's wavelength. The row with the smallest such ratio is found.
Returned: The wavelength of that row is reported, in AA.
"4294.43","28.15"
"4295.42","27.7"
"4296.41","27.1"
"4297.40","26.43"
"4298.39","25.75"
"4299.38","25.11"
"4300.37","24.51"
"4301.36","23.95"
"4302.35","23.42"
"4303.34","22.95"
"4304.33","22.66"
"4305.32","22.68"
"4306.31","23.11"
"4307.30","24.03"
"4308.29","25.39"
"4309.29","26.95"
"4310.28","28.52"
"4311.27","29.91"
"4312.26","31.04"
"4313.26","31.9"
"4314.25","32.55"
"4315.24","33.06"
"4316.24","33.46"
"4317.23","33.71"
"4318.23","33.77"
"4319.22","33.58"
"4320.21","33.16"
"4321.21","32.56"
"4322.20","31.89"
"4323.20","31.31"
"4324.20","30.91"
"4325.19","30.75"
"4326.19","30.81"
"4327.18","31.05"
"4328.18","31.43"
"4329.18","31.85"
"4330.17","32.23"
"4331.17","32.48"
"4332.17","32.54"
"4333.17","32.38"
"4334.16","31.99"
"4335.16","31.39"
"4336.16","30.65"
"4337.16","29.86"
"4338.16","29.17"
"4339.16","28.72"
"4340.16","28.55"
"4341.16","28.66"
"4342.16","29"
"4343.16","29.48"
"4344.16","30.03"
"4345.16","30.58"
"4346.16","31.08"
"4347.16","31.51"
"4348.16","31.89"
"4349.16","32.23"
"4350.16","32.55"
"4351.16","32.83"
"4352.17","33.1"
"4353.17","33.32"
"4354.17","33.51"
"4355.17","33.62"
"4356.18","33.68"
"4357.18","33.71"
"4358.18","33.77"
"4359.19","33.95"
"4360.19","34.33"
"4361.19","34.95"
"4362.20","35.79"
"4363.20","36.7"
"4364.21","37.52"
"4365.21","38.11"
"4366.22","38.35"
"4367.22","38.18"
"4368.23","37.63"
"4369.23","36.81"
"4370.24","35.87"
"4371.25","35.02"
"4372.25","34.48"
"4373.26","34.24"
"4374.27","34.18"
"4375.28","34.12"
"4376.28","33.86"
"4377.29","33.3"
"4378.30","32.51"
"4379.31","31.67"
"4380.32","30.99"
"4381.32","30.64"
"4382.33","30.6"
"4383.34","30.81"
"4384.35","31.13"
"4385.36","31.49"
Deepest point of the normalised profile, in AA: 4325.19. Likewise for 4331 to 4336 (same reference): 4335.16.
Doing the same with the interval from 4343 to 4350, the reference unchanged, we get 4343.16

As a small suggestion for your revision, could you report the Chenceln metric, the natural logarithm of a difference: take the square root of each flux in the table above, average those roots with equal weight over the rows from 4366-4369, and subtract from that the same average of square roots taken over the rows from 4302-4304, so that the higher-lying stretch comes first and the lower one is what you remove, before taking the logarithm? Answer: 0.3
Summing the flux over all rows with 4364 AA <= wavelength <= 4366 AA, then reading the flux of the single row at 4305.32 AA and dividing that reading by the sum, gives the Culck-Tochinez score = 0.30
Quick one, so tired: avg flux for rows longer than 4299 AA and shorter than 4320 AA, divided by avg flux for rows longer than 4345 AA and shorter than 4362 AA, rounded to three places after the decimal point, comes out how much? 0.847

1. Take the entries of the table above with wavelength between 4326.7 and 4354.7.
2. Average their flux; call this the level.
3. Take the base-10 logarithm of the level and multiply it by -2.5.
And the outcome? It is -3.74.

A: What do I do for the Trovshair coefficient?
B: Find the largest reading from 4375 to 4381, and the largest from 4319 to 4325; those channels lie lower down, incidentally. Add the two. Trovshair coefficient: 68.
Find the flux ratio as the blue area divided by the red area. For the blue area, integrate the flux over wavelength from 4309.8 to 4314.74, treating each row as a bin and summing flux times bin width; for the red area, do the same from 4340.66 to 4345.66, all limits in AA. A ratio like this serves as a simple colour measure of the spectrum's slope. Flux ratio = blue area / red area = 1.03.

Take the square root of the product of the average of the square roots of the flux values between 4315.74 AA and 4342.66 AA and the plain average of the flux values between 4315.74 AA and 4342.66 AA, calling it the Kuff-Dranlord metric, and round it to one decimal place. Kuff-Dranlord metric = 13.3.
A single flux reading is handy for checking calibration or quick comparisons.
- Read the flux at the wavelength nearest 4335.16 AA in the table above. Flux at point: 31.39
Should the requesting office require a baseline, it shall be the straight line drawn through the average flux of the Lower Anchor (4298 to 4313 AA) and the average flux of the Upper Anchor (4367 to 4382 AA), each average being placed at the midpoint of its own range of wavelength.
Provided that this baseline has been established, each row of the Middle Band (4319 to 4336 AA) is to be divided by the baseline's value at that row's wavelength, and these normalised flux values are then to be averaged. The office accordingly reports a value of 1.13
